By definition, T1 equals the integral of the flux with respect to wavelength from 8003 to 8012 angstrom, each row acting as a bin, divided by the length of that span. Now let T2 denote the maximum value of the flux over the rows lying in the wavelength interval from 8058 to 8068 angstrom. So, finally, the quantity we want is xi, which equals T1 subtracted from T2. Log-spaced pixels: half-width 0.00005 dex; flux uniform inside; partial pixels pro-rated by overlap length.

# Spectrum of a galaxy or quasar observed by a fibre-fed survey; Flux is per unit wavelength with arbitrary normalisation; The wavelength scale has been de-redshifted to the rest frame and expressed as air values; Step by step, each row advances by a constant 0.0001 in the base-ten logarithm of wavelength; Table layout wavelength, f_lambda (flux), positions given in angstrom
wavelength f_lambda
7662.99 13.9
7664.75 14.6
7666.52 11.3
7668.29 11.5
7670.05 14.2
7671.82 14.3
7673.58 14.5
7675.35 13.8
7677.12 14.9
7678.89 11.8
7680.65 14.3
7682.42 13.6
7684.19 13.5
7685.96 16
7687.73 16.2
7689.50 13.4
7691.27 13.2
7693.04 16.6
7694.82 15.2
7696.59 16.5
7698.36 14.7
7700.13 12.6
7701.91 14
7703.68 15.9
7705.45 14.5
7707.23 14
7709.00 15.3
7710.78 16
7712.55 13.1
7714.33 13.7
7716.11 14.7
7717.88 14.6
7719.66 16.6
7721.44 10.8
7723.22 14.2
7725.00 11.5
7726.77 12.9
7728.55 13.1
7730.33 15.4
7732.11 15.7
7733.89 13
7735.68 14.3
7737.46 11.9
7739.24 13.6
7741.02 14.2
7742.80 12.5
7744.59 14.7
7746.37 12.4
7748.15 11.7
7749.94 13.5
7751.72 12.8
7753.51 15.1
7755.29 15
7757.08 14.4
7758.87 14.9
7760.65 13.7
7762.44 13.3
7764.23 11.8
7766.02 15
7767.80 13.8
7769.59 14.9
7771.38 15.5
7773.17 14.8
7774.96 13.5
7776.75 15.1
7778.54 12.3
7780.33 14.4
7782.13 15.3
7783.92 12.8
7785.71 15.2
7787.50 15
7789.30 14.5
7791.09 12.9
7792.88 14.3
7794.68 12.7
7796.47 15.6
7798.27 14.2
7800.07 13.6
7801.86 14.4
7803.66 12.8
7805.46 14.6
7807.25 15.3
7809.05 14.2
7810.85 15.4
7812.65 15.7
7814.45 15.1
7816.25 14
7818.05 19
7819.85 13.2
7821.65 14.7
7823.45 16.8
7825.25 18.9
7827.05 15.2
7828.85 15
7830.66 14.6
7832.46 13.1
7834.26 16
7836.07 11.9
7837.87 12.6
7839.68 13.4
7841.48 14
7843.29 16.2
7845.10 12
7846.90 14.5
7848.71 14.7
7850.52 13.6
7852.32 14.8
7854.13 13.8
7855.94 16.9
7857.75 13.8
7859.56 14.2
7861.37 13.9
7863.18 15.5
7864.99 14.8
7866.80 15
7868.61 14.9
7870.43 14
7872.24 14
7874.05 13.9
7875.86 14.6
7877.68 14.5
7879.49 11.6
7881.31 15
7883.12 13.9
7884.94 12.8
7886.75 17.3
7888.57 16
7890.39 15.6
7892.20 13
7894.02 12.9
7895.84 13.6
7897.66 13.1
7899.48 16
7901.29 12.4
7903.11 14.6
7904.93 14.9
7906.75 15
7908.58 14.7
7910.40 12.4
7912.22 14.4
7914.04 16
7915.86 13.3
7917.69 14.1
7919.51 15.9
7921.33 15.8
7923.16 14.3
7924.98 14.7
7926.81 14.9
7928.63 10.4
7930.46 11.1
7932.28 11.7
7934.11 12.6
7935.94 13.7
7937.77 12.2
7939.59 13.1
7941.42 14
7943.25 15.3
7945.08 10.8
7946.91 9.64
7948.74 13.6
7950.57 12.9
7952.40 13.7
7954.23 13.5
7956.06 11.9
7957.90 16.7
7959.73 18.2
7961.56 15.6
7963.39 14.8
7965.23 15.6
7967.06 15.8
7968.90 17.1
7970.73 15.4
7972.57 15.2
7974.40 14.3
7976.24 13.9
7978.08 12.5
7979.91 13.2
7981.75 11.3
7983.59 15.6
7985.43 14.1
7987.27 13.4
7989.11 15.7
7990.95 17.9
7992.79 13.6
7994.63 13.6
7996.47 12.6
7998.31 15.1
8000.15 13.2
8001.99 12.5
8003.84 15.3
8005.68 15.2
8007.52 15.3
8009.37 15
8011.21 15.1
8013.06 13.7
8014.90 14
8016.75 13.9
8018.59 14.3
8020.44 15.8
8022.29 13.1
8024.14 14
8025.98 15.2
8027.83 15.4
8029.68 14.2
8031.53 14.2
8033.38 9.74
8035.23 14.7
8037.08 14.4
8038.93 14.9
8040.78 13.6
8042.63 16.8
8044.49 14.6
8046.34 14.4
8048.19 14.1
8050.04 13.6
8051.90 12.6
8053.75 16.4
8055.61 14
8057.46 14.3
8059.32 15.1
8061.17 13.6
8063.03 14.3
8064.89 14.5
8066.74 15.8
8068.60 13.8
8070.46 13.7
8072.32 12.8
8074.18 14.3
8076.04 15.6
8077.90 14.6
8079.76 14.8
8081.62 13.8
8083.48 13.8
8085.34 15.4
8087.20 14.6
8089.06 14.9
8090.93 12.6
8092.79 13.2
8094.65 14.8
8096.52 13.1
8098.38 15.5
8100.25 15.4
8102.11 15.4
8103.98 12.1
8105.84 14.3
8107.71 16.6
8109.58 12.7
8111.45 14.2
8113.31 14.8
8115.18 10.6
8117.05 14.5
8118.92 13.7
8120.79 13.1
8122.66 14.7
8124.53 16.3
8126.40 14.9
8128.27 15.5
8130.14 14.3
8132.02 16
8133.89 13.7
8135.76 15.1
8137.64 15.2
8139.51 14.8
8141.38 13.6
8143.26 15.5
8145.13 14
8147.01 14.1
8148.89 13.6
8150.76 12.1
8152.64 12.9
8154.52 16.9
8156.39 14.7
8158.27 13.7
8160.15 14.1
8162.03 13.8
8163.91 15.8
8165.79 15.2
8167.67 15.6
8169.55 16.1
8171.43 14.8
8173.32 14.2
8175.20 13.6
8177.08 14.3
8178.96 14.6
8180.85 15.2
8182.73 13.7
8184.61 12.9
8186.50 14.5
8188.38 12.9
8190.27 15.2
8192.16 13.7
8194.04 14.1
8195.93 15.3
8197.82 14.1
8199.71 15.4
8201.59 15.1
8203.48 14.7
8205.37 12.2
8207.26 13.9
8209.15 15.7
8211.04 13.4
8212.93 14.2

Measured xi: 0.6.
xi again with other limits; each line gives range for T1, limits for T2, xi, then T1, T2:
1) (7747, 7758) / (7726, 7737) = 2.0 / 13.7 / 15.7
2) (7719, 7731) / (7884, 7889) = 3.9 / 13.4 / 17.3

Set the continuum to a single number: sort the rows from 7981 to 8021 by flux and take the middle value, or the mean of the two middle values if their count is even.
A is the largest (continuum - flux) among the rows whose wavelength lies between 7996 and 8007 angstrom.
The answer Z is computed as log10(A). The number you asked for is 0.23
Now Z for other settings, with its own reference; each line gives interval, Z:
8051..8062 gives 0.20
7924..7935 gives 0.58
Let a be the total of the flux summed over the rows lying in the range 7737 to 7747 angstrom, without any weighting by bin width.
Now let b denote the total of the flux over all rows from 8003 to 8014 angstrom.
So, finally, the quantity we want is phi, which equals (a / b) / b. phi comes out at 0.0099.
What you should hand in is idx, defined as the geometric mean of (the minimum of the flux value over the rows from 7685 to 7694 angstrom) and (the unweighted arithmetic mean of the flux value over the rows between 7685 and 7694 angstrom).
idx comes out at 14.1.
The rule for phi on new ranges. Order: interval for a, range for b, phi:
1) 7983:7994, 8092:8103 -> 0.0118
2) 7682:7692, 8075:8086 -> 0.0111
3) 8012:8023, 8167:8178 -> 0.0108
